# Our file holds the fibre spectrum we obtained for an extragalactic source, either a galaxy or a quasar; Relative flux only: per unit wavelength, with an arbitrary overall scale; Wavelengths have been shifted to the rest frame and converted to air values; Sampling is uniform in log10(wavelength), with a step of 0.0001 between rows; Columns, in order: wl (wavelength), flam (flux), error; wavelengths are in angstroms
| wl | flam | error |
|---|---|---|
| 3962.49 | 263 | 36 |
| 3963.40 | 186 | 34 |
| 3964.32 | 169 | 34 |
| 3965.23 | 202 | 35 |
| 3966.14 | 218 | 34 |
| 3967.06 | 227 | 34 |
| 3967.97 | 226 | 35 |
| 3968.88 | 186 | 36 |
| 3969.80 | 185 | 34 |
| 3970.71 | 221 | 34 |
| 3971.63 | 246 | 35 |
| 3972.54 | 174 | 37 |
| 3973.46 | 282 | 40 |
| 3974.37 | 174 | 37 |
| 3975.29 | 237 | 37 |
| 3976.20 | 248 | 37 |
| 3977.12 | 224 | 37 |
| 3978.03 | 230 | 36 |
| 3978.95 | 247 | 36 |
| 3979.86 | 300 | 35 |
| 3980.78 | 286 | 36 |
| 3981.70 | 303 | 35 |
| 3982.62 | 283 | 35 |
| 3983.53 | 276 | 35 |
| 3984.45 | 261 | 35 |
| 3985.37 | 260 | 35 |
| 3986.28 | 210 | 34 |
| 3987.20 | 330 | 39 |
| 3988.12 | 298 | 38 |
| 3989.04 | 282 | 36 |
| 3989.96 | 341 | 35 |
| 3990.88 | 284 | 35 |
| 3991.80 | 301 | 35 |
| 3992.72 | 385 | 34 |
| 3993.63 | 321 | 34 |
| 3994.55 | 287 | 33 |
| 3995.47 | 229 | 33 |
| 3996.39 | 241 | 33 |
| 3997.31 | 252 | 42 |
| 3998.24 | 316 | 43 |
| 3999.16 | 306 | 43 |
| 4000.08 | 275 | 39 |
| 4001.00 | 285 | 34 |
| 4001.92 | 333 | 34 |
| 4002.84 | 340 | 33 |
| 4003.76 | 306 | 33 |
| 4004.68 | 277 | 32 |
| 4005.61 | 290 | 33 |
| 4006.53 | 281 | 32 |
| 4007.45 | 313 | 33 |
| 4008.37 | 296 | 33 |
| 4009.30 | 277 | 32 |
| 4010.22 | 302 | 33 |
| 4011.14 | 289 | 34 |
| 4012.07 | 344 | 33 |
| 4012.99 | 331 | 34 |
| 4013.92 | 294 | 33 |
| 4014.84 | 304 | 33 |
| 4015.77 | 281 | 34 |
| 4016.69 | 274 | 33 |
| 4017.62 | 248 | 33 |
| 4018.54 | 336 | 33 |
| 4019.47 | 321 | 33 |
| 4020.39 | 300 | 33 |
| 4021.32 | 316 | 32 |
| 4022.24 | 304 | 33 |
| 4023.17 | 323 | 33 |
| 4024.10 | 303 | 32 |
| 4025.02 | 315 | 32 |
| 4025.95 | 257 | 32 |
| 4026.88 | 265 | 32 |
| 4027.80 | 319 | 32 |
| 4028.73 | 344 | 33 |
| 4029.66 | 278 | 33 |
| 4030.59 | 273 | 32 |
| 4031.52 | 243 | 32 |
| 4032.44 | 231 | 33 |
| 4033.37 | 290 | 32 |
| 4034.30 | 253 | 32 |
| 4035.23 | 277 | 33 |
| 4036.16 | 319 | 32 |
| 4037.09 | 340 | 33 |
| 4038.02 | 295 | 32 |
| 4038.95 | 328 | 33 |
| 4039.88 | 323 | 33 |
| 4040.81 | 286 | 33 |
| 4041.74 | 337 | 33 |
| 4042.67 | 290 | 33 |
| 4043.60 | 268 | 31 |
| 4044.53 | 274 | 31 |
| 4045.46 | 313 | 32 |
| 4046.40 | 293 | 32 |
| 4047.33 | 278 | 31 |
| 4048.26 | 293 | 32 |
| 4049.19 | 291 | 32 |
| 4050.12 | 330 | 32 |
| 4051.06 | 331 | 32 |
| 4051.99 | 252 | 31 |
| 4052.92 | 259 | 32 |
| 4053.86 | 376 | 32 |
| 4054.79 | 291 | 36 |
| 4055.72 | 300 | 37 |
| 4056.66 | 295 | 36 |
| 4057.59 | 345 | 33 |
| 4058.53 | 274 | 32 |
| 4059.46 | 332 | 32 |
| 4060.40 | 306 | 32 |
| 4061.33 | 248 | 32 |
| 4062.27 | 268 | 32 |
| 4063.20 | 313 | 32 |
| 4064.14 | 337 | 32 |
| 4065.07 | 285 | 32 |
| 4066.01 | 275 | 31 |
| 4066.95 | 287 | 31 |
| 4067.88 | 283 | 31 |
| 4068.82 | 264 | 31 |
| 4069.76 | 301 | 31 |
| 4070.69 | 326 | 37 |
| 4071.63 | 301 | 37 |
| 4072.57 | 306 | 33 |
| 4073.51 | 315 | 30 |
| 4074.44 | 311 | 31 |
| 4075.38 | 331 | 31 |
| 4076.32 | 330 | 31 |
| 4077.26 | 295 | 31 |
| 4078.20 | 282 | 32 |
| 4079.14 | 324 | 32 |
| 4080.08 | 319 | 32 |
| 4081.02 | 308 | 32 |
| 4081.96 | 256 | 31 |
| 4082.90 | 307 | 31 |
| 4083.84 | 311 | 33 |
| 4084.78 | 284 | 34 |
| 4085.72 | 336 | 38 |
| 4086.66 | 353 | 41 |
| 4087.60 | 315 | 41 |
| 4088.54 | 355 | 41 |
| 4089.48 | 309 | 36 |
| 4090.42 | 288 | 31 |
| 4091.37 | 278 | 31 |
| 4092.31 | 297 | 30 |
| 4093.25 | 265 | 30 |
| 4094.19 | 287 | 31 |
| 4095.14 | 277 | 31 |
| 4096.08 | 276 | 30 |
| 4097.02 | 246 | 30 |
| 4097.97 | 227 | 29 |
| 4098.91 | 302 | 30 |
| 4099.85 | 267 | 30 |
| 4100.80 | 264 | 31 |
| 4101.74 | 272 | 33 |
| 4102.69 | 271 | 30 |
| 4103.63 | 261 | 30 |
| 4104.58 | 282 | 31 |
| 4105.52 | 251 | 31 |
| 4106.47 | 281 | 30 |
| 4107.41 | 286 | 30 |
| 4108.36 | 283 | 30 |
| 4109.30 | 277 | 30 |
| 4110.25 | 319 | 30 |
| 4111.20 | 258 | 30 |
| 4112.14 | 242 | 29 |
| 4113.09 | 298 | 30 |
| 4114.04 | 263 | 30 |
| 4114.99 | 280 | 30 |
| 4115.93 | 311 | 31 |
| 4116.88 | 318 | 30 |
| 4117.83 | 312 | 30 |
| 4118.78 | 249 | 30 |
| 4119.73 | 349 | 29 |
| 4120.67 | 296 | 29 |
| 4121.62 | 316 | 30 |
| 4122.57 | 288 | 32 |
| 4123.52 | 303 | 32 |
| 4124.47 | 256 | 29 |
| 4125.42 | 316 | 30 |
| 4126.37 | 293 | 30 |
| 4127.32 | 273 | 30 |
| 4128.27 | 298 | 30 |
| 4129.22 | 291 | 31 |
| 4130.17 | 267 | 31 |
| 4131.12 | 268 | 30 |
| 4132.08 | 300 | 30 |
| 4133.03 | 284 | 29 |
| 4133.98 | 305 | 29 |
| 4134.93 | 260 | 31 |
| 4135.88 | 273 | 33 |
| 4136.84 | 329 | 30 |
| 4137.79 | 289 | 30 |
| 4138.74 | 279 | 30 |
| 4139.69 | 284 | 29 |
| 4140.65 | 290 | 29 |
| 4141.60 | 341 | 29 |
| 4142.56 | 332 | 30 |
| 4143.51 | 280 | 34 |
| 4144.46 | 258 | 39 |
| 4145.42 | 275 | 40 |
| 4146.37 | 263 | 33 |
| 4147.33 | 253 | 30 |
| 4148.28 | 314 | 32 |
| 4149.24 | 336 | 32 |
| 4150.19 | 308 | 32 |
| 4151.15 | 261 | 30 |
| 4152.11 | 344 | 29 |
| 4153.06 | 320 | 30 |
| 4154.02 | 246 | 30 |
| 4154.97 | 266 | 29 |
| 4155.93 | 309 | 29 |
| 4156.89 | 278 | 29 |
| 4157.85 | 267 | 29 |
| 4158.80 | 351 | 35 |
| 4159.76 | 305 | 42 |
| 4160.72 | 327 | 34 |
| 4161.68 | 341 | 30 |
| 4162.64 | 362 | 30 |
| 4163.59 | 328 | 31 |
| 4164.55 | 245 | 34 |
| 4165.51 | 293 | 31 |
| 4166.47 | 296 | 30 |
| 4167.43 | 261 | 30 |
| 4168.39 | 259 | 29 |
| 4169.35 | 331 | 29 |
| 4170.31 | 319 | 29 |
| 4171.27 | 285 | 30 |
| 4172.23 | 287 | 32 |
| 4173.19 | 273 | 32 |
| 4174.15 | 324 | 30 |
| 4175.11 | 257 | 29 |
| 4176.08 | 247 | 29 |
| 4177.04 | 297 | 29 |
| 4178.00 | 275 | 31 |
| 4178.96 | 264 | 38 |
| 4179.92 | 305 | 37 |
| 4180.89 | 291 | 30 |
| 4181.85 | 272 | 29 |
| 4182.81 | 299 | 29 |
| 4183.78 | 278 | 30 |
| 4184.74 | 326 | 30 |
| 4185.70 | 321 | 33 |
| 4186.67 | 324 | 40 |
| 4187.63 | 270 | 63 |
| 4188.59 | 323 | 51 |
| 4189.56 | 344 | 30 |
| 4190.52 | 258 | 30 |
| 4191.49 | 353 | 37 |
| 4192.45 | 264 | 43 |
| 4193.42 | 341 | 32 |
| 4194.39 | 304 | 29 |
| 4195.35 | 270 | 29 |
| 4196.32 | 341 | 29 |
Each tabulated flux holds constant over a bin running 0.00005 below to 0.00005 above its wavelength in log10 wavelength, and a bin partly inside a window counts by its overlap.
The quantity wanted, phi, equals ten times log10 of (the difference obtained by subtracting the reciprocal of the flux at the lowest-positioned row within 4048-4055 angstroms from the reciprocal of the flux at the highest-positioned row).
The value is -46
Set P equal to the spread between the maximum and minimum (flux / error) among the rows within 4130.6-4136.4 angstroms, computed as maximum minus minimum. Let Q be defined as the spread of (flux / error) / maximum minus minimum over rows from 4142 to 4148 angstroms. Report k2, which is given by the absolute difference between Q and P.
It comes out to 2.2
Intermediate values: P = 2.2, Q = 4.5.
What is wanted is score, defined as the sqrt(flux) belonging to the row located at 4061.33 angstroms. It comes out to 15.7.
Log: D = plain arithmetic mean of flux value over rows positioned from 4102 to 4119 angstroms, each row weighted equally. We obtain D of 280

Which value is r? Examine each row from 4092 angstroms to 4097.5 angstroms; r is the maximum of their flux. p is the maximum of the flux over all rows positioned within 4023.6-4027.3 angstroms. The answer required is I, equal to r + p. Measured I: 612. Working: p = 315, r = 297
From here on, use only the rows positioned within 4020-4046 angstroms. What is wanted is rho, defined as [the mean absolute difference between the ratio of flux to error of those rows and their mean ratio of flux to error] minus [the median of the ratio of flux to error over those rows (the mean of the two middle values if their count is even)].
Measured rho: -8.4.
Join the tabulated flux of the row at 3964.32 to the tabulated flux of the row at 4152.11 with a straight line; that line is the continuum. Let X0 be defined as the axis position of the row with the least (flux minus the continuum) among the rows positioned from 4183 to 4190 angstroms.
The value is 4187.63 angstroms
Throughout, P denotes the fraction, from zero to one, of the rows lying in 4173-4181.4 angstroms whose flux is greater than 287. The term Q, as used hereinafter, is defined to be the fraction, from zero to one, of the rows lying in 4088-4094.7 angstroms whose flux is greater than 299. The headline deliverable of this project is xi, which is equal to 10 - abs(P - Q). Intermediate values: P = 0.4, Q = 0.3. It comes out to 9.84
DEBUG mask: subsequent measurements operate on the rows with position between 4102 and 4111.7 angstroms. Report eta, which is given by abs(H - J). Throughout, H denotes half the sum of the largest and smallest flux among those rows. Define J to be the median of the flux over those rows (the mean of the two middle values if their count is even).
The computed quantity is 6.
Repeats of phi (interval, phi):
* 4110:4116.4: -41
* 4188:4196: -32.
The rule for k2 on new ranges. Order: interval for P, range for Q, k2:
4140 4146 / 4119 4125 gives 1.9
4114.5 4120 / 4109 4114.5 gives 1.4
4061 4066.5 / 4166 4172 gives 0.1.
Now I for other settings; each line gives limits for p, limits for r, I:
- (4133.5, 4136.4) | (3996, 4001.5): 621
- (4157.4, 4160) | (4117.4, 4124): 700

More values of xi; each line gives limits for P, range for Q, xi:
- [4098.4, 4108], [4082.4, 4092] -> 9.40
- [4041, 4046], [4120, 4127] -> 9.83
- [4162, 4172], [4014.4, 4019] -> 9.80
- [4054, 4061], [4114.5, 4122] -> 9.77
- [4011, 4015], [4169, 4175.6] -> 9.43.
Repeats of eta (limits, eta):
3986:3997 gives 5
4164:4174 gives 2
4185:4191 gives 21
